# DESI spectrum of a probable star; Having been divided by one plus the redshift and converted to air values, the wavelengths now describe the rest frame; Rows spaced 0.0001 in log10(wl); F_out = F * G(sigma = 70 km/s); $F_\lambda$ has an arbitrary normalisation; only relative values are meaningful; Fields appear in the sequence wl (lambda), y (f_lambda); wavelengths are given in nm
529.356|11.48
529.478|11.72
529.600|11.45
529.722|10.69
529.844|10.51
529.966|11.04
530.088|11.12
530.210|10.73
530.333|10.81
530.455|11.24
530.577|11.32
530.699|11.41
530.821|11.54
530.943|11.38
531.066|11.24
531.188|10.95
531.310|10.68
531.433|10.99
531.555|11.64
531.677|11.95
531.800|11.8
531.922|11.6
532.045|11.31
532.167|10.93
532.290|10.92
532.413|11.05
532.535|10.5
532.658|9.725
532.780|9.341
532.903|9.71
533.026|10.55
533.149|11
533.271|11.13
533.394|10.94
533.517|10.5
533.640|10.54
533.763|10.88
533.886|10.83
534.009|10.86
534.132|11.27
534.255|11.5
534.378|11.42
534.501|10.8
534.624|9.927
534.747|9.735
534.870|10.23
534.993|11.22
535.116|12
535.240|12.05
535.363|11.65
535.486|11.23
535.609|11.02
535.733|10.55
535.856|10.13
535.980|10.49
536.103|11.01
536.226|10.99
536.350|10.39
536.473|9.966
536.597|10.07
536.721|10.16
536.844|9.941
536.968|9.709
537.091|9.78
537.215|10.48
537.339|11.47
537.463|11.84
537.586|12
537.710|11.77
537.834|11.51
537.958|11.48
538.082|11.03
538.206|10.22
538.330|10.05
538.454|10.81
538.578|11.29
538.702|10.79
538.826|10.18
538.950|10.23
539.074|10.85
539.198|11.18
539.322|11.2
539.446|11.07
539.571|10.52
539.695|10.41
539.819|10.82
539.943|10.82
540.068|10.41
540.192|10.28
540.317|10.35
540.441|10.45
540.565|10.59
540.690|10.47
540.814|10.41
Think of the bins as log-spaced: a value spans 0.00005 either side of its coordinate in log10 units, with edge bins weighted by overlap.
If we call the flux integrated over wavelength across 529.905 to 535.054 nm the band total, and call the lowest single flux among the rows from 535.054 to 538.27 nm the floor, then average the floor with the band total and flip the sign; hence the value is -33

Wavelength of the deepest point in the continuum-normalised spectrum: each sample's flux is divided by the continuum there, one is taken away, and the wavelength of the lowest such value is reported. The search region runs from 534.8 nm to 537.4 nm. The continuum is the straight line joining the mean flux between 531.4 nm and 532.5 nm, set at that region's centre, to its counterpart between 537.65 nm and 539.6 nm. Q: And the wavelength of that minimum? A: 536.968 nm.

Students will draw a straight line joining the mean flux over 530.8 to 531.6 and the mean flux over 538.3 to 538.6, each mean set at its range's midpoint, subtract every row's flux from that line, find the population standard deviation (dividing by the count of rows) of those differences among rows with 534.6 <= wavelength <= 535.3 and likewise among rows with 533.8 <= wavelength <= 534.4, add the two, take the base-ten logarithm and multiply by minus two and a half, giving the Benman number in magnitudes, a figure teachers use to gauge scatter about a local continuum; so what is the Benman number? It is -0.24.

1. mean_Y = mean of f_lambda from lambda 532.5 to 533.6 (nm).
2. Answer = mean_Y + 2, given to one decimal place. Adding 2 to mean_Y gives 12.4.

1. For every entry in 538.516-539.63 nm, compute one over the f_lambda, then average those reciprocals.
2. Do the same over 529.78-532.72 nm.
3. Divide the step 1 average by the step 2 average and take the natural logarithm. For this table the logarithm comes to 0.03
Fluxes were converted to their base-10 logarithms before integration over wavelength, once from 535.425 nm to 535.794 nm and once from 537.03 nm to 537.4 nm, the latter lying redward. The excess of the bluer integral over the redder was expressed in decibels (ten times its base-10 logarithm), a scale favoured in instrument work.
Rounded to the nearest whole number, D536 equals -23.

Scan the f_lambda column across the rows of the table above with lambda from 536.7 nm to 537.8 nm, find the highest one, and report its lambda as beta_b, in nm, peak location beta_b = 537.586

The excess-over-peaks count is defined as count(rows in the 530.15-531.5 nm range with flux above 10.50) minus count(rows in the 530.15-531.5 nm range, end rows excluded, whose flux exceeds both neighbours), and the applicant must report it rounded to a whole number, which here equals 10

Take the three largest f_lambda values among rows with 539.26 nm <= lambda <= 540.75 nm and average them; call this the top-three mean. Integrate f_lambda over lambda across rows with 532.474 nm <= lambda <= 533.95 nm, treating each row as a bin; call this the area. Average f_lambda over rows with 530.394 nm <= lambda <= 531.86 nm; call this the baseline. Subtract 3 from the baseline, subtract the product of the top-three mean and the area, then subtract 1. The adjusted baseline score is -163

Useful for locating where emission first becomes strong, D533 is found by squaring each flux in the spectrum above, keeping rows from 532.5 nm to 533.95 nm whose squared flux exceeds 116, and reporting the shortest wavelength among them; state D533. 533.149 nm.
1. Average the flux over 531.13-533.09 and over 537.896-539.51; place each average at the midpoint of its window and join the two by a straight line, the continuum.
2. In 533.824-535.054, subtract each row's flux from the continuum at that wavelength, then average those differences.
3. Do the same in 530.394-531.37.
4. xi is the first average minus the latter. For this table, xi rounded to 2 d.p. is 0.41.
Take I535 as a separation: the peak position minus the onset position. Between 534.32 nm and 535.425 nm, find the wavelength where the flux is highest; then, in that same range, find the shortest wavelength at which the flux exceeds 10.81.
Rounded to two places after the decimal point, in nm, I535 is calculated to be 0.86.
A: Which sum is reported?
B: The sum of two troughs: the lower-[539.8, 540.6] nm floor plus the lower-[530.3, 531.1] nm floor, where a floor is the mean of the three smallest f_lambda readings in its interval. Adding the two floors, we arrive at 21.4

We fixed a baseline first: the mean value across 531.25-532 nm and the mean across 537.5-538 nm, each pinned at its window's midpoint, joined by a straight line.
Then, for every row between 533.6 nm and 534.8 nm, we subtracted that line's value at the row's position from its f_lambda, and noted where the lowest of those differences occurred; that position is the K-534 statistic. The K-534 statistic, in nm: 534.747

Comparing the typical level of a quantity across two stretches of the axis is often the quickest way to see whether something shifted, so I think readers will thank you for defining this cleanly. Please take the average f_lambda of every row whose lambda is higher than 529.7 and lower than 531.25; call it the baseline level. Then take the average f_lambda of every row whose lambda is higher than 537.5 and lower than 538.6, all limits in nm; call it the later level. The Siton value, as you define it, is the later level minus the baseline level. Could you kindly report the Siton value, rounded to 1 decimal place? 0.1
